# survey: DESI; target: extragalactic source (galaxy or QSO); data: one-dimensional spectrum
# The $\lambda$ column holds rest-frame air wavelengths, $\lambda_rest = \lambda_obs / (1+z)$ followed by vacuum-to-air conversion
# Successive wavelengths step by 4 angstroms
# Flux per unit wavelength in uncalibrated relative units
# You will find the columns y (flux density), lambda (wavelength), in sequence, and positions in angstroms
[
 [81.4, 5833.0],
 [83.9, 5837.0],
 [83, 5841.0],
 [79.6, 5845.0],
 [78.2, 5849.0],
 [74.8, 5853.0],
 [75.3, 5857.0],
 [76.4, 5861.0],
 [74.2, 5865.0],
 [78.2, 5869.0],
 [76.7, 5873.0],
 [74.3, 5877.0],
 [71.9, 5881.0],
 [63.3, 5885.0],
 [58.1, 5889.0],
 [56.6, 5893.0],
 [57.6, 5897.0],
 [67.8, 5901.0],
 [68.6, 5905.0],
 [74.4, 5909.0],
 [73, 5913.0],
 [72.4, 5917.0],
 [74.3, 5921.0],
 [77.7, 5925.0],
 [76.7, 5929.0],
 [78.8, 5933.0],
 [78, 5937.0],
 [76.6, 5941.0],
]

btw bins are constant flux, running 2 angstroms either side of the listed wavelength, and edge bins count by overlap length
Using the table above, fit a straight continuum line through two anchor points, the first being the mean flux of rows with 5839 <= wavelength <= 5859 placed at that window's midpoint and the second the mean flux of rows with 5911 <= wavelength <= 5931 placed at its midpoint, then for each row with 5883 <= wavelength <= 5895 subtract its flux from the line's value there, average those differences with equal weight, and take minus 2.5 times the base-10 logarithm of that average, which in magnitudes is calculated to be -3.1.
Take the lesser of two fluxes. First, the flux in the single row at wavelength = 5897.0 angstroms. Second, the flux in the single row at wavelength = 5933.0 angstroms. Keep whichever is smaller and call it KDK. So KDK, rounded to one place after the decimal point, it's 57.6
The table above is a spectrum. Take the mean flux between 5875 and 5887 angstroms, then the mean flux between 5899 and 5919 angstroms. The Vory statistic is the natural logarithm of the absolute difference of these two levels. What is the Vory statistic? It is 0.34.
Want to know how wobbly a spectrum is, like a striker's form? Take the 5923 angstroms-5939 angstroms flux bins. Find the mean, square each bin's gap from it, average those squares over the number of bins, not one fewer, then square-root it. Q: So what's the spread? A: 1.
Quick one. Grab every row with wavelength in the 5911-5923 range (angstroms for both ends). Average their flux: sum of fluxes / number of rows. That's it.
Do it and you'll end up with 73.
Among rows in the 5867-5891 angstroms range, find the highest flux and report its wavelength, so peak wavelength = 5869.0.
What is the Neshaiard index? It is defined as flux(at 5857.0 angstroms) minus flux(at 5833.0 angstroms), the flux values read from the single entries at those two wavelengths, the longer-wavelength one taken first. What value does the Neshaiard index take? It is -6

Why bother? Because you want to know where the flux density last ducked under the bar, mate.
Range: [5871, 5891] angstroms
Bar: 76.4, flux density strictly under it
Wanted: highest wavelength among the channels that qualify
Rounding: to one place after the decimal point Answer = 5889.0 angstroms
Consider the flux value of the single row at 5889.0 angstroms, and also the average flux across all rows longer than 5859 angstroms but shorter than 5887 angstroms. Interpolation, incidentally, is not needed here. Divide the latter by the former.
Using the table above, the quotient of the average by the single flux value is 1.27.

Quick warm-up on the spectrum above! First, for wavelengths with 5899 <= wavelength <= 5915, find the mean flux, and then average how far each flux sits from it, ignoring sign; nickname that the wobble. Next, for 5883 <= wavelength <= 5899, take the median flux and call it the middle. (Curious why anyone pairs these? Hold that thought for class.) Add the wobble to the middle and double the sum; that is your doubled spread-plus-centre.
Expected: 121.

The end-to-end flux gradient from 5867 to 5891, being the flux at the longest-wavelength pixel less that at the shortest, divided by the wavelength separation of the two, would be -1.0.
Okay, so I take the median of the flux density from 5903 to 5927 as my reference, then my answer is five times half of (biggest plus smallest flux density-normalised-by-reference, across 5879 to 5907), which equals 4.36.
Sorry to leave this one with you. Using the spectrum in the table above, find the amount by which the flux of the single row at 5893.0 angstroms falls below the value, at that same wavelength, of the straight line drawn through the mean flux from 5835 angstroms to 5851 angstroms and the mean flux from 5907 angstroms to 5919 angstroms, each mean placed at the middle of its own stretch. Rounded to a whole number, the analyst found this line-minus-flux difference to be 19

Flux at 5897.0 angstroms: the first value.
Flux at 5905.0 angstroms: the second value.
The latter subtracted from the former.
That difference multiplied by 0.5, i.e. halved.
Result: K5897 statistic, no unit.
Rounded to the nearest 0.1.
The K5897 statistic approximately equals -5.5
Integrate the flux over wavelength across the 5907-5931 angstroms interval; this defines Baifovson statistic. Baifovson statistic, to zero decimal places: 1794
